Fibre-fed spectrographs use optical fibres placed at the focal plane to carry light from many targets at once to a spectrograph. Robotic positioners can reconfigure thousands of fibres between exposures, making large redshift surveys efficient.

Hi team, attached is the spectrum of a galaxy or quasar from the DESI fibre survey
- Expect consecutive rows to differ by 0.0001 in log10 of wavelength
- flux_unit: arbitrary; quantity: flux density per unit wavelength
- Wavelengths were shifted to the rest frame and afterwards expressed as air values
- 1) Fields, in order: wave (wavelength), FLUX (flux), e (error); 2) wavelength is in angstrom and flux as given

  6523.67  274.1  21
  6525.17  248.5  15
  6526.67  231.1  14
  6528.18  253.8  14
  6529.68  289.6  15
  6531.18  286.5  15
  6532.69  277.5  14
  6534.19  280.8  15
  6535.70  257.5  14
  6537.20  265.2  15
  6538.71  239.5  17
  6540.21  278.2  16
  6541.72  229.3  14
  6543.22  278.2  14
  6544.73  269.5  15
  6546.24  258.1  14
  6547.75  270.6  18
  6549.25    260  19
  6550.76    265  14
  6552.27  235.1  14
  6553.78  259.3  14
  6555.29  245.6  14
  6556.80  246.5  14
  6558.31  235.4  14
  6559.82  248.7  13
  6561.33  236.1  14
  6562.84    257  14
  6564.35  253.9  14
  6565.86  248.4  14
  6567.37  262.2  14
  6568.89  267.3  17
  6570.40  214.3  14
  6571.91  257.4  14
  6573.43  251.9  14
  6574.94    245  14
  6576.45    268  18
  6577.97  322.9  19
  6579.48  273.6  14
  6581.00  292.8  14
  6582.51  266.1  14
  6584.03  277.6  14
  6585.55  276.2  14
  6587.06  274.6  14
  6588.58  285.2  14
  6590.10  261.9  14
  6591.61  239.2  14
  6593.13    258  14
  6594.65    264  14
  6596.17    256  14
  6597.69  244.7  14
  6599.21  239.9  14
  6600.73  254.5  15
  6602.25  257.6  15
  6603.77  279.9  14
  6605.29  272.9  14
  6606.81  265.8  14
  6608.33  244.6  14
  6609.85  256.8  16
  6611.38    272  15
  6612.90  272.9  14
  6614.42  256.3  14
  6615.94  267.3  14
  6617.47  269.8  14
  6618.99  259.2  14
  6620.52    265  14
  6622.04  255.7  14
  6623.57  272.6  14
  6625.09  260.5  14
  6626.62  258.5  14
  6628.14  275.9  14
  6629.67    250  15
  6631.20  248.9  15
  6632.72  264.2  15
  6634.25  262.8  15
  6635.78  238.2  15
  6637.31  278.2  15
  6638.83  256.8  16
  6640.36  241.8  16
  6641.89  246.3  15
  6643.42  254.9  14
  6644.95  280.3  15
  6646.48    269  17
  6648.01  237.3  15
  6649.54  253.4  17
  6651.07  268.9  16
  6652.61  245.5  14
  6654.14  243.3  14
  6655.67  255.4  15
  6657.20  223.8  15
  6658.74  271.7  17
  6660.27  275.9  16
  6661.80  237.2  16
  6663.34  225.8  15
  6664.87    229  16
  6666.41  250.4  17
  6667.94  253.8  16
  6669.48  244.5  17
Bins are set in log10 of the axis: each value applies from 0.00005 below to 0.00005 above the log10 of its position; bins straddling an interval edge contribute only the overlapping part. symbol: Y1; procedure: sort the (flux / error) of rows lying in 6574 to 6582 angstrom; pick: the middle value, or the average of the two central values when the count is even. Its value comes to 17.5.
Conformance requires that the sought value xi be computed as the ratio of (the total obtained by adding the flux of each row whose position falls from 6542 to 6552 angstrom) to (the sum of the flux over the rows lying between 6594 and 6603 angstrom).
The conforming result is 1.06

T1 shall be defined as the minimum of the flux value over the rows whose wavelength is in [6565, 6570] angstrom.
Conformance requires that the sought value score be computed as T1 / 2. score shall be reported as 124.2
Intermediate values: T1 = 248.4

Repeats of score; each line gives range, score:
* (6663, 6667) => 112.9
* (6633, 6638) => 119.1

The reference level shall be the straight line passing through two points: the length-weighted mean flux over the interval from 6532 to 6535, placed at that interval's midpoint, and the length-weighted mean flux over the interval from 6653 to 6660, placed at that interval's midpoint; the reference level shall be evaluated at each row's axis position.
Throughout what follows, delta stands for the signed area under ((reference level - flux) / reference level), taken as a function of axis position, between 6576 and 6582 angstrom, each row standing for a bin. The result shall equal -0.47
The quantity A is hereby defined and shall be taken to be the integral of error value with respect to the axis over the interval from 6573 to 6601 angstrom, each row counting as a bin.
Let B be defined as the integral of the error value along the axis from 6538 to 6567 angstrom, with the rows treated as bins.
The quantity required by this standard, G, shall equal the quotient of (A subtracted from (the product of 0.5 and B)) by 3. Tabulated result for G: -64.4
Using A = 407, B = 427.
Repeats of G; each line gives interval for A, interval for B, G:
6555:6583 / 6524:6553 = -63.1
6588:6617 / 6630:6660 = -61.2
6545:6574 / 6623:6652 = -68.0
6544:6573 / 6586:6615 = -72.4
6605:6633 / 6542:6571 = -62.9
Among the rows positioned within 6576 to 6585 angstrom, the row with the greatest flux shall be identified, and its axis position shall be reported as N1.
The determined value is 6577.97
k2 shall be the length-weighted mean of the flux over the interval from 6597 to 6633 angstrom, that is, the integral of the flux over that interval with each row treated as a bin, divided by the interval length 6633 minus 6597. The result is 261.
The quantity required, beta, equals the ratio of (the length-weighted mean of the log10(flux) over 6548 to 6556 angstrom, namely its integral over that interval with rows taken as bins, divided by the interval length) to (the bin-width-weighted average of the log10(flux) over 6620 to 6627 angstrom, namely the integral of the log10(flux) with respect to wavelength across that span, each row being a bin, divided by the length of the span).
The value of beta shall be 0.99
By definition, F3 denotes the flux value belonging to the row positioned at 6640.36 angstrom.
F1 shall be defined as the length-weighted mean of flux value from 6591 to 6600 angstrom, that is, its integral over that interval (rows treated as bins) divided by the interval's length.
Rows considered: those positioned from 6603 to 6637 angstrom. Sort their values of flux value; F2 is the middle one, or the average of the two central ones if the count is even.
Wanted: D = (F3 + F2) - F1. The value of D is 255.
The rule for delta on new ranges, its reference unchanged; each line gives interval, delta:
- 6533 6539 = 0.31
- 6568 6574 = 0.49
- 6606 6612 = 0.04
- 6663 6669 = 0.18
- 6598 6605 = 0.13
